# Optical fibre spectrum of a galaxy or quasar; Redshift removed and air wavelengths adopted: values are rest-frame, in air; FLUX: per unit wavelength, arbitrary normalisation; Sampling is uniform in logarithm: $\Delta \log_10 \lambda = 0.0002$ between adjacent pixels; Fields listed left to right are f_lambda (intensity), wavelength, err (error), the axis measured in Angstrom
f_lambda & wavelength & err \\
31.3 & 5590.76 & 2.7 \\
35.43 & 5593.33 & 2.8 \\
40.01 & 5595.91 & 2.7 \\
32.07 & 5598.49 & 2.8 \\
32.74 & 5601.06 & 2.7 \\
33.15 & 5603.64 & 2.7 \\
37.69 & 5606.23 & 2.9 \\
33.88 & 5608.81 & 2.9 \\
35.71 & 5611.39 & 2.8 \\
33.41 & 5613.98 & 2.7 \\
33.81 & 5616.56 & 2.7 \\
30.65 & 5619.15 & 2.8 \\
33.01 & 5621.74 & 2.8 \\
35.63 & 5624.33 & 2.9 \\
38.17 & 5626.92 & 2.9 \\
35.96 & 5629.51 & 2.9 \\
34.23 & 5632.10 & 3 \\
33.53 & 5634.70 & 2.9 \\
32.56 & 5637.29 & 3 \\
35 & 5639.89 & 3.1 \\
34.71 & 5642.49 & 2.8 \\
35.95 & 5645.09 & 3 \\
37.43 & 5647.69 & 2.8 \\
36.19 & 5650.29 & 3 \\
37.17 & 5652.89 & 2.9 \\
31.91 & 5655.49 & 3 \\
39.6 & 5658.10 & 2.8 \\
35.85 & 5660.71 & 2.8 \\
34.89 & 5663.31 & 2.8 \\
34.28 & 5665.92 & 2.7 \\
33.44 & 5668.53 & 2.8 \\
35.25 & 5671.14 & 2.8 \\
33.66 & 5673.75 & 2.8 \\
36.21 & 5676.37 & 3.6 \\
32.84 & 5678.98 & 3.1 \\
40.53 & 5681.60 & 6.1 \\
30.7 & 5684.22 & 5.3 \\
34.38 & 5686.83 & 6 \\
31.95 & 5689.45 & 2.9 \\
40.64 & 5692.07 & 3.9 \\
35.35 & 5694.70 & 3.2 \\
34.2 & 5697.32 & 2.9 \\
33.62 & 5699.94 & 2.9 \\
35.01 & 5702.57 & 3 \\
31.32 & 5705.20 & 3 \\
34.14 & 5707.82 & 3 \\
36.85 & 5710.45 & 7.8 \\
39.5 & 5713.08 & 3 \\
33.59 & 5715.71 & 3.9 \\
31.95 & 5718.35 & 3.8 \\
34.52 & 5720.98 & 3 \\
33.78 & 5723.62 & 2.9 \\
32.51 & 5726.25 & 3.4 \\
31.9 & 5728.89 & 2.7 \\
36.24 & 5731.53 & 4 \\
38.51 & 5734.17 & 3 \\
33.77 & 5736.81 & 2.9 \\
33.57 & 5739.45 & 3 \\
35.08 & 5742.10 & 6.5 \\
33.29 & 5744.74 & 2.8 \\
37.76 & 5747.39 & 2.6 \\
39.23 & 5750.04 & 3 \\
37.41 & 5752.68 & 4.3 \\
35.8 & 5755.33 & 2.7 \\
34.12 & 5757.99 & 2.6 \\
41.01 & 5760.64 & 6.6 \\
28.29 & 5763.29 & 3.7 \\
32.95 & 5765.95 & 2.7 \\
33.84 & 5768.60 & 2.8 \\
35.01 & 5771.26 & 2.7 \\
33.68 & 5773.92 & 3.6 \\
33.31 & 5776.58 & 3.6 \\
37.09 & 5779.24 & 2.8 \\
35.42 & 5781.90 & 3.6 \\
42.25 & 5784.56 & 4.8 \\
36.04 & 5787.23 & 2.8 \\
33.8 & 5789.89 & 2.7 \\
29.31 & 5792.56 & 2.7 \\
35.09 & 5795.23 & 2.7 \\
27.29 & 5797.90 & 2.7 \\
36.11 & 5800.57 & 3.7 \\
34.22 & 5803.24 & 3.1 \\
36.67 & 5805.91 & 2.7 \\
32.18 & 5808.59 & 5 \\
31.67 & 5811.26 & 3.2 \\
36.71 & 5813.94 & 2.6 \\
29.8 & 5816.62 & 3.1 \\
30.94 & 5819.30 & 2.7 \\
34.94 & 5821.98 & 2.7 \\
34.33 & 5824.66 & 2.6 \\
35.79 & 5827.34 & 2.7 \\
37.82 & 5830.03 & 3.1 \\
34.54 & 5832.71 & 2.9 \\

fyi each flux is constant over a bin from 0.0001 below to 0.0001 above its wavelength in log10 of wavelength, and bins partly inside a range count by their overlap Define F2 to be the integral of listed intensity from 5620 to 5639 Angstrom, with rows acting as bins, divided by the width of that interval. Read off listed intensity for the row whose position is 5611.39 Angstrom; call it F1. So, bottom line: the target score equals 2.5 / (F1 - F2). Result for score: 2.3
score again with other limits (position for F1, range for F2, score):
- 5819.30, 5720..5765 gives -0.6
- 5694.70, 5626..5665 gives -15.7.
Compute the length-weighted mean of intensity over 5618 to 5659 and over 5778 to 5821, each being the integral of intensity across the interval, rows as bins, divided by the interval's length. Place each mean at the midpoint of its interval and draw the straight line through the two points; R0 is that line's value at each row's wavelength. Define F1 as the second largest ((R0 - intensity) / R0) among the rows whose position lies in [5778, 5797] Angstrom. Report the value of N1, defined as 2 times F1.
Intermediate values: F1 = 0.009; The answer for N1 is 0.02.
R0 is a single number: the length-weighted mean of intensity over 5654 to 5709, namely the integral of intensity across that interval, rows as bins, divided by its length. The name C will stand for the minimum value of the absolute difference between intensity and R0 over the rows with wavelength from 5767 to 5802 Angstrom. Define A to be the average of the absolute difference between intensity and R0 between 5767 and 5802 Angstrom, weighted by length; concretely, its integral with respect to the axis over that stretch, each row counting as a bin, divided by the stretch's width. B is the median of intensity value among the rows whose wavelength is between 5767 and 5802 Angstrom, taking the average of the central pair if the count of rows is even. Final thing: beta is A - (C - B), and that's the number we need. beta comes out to 37.1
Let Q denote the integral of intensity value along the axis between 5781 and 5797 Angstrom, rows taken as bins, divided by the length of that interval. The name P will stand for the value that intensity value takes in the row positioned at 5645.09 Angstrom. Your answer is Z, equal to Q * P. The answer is 1262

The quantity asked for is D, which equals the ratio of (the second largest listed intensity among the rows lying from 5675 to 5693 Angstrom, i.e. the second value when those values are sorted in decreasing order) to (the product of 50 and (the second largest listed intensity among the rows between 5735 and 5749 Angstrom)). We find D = 0.023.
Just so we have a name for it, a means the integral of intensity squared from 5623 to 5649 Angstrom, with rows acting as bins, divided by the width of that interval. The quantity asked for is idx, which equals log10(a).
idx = 3.097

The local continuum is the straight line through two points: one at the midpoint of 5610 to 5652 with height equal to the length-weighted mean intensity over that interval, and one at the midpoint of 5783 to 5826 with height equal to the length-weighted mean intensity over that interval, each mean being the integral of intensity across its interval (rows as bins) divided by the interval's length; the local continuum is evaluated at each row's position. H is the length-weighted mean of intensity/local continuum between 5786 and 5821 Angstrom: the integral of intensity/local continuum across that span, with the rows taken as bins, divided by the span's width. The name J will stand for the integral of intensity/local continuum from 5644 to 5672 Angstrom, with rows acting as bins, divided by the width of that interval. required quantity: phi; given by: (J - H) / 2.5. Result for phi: 0.021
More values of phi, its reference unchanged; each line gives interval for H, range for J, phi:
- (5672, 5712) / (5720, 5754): 0.008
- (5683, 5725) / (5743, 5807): 0.010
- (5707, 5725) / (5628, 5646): -0.009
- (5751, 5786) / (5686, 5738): -0.012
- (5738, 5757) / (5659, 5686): -0.018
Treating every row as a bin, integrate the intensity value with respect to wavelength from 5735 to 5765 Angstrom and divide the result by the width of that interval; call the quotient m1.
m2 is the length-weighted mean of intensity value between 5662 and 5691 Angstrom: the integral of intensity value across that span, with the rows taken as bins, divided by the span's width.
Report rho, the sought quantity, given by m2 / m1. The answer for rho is 0.97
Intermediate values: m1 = 35.4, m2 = 34.4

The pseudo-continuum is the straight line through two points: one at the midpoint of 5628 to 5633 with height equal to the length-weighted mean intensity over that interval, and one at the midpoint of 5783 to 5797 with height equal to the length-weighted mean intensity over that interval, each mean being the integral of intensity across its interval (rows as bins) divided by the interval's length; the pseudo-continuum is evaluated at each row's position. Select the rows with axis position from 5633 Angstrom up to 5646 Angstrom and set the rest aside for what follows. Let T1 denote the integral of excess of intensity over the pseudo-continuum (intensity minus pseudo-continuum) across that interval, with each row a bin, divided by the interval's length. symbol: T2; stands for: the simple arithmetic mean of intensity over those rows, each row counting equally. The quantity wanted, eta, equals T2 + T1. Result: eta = 33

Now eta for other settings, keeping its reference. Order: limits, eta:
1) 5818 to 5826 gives 32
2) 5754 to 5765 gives 34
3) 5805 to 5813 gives 32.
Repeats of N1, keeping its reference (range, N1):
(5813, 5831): 0.17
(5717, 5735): 0.15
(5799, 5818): 0.13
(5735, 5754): 0.05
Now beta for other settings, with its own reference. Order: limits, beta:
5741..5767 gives 38.0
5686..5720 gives 36.0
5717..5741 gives 35.4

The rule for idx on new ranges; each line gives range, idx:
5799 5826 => 3.058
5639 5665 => 3.111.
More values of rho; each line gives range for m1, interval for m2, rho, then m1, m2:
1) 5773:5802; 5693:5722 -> 1.00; 34.5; 34.6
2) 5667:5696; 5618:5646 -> 0.99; 35.0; 34.5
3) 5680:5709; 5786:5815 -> 0.97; 34.7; 33.5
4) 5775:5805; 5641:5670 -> 1.03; 34.6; 35.6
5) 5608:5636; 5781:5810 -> 1.00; 34.4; 34.4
